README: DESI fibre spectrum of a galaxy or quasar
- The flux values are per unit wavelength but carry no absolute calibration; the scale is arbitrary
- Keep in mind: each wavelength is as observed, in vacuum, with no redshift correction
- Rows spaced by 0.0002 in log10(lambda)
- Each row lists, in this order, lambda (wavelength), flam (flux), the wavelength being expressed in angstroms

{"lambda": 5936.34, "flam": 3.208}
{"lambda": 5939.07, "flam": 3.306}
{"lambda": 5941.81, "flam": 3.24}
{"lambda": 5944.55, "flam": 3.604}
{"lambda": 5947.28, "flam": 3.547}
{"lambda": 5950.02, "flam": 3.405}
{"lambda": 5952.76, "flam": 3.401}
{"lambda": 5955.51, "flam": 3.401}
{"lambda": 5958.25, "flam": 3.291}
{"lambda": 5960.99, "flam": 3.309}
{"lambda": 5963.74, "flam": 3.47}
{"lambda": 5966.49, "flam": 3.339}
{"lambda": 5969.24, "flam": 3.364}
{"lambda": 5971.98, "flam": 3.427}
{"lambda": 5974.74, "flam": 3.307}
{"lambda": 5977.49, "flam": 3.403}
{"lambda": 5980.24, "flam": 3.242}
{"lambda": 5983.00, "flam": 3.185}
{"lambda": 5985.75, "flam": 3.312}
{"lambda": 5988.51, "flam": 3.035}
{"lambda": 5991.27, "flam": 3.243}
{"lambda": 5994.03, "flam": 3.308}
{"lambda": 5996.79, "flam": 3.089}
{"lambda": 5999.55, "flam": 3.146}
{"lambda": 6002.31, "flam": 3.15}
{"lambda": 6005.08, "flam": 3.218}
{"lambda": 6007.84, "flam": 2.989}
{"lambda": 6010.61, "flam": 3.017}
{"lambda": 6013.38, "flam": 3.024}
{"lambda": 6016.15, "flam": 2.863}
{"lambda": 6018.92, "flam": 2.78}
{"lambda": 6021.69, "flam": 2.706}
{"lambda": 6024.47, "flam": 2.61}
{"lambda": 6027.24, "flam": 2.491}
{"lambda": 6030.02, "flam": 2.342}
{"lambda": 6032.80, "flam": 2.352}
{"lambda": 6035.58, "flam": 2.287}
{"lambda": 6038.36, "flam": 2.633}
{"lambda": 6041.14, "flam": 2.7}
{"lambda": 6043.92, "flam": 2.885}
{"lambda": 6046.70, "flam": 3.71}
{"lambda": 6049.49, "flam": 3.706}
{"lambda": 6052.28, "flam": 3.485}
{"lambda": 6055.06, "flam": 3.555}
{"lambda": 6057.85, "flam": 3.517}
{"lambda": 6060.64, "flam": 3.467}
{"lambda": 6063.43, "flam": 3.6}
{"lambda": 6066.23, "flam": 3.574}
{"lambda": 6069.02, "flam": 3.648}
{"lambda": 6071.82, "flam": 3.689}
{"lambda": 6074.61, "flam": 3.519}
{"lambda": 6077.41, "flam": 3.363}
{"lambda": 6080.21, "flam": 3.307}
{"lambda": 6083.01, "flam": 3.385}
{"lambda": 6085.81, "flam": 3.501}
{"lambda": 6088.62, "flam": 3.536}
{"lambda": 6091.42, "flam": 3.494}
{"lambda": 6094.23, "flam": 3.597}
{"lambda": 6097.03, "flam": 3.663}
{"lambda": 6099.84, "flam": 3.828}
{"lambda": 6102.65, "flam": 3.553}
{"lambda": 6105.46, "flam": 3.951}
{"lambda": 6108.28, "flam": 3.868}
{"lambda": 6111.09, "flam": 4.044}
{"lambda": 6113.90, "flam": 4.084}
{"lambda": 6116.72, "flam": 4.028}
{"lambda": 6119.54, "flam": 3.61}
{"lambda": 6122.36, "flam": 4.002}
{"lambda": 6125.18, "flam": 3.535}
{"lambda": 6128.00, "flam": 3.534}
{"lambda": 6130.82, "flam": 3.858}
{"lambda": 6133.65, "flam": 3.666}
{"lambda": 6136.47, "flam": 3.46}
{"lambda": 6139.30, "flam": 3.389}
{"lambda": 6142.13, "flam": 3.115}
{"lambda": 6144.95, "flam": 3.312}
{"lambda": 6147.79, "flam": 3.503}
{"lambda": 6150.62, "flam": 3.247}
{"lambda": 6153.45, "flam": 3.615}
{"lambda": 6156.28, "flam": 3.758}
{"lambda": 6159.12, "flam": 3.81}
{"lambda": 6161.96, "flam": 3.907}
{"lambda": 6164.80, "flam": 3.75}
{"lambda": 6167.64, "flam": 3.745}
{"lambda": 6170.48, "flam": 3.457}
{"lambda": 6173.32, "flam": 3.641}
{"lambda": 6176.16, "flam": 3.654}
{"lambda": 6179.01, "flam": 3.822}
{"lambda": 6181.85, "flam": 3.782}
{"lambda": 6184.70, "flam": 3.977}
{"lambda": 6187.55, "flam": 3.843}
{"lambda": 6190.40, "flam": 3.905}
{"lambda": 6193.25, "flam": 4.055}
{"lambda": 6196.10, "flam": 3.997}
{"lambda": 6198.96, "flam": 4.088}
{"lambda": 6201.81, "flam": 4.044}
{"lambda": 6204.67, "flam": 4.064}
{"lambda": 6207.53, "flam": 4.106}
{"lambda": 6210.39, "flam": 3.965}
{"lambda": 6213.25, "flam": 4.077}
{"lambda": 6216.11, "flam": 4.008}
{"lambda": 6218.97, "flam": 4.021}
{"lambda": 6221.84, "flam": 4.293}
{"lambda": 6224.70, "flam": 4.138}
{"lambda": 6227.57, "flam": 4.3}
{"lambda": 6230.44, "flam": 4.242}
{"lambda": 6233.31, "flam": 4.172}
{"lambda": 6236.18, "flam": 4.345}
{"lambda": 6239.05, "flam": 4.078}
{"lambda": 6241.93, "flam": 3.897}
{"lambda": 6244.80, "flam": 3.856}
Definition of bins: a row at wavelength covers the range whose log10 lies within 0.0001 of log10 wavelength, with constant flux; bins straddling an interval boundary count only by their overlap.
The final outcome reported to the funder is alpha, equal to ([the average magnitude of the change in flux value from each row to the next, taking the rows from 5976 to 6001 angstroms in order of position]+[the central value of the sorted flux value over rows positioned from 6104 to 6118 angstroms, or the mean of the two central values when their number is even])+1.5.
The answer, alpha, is 5.7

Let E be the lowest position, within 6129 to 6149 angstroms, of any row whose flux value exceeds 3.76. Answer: 6130.82 angstroms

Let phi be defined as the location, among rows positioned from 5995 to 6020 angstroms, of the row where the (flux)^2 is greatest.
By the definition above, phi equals 6005.08 angstroms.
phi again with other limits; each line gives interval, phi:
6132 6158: 6156.28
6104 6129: 6113.90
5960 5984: 5963.74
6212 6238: 6236.18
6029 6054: 6046.70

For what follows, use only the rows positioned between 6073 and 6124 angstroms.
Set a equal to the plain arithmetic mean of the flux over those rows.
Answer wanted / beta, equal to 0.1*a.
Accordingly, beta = 0.37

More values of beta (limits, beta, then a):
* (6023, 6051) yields 0.28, 2.77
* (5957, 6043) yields 0.30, 3.02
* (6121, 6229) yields 0.38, 3.80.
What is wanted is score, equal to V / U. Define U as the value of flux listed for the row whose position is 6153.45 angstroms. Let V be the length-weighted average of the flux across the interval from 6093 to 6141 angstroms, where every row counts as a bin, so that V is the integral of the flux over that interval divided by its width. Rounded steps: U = 3.615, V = 3.7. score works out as 1.04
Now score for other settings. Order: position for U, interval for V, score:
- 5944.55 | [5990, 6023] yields 0.84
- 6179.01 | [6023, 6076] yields 0.82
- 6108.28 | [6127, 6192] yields 0.94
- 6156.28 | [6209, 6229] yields 1.10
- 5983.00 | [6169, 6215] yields 1.23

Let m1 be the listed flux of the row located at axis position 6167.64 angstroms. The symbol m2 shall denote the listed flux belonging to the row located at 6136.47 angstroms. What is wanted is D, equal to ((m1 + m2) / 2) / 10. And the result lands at 0.36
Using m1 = 3.745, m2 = 3.46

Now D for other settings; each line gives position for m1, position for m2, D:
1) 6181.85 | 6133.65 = 0.37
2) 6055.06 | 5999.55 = 0.34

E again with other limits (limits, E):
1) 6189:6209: 6190.40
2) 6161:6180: 6161.96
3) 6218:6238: 6218.97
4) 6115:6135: 6116.72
